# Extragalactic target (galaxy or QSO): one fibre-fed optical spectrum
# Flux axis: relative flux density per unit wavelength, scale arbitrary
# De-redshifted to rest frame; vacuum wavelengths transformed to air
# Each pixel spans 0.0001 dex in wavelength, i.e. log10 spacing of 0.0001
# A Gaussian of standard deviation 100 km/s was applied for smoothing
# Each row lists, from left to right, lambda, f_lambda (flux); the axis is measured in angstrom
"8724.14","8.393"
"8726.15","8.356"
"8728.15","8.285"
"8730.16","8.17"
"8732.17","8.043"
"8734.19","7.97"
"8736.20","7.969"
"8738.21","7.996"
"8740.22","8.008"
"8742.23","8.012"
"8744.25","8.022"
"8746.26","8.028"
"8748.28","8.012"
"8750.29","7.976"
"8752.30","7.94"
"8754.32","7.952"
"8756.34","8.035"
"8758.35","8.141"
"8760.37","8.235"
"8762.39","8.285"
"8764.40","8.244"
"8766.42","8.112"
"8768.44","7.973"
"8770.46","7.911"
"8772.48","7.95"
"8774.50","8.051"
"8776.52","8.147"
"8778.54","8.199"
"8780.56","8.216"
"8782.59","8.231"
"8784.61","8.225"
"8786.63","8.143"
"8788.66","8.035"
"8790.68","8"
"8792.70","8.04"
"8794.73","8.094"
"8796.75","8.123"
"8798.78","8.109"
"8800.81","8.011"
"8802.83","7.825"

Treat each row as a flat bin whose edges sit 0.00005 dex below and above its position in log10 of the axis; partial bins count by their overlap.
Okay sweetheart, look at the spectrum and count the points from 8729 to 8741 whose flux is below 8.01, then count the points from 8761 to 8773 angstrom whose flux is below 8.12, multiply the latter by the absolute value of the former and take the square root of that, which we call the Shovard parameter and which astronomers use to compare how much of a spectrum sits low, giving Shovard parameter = 4.0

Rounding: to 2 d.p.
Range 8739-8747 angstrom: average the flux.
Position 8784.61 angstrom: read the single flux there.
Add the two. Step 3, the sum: 16.24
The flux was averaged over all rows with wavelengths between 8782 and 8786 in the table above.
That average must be 8.23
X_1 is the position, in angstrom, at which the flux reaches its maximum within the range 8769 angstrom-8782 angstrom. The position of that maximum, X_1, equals 8780.56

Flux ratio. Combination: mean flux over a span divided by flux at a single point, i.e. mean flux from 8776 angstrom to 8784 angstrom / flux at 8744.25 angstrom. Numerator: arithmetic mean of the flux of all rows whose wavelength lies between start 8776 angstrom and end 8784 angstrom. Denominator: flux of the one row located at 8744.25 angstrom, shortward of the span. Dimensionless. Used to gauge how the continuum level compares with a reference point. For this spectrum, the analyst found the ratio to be 1.02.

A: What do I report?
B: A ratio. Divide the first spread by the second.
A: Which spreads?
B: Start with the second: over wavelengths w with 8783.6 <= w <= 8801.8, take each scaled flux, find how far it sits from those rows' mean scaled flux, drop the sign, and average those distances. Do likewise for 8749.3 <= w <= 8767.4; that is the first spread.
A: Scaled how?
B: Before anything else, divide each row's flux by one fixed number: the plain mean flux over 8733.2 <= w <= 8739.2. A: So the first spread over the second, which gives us 1.9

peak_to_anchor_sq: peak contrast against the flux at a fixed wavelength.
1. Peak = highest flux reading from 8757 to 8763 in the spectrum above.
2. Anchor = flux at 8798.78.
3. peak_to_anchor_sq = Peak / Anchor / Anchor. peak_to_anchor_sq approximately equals 0.126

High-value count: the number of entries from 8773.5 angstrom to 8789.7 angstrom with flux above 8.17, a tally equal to 4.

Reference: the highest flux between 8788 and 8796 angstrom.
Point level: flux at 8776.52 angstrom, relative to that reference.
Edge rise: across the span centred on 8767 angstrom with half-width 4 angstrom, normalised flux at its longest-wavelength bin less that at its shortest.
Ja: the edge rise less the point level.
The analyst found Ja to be -1.05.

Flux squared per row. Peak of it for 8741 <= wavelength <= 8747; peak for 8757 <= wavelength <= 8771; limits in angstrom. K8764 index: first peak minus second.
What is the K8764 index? -4.2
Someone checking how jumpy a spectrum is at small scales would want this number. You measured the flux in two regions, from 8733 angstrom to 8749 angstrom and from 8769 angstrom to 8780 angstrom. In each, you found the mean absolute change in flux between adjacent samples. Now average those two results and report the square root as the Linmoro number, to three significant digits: 0.204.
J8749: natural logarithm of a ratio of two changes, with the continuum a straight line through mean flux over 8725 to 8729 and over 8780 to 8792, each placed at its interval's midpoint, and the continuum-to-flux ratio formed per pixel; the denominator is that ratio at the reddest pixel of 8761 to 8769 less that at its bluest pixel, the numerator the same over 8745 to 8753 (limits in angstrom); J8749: -1.4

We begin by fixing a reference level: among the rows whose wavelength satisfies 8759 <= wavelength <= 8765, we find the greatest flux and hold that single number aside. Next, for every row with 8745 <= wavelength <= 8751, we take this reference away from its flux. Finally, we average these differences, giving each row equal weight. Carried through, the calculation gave -0.28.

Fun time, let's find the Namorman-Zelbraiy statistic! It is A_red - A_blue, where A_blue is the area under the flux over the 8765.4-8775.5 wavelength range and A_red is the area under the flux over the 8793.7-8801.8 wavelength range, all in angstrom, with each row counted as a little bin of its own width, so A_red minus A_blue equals -15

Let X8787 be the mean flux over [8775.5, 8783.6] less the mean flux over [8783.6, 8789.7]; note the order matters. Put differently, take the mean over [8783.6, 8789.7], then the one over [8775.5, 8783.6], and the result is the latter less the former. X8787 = 0.06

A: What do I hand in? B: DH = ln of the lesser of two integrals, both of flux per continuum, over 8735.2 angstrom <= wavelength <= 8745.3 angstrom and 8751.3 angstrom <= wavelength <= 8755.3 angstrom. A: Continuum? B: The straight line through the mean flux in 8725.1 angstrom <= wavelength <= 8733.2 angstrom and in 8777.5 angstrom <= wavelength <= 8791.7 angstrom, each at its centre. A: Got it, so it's 1.36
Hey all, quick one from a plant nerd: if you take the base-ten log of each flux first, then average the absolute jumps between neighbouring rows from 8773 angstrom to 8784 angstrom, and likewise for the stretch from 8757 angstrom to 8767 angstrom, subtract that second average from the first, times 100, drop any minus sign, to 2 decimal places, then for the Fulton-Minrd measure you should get 0.18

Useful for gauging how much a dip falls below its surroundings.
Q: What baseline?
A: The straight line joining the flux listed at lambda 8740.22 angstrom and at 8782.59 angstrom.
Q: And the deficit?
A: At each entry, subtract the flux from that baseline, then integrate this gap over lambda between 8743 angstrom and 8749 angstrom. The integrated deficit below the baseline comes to 0.1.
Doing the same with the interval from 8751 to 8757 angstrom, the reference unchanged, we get 0.6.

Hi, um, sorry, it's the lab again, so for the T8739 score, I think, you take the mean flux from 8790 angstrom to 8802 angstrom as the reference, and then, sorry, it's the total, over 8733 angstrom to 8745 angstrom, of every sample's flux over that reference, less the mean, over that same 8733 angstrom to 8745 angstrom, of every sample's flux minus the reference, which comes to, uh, 6.02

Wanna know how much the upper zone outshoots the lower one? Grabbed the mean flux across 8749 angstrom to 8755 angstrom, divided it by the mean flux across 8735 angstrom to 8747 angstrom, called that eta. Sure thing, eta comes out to 0.99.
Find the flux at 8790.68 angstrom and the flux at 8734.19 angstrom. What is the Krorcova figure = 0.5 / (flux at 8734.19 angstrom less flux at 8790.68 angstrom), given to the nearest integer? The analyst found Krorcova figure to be -17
